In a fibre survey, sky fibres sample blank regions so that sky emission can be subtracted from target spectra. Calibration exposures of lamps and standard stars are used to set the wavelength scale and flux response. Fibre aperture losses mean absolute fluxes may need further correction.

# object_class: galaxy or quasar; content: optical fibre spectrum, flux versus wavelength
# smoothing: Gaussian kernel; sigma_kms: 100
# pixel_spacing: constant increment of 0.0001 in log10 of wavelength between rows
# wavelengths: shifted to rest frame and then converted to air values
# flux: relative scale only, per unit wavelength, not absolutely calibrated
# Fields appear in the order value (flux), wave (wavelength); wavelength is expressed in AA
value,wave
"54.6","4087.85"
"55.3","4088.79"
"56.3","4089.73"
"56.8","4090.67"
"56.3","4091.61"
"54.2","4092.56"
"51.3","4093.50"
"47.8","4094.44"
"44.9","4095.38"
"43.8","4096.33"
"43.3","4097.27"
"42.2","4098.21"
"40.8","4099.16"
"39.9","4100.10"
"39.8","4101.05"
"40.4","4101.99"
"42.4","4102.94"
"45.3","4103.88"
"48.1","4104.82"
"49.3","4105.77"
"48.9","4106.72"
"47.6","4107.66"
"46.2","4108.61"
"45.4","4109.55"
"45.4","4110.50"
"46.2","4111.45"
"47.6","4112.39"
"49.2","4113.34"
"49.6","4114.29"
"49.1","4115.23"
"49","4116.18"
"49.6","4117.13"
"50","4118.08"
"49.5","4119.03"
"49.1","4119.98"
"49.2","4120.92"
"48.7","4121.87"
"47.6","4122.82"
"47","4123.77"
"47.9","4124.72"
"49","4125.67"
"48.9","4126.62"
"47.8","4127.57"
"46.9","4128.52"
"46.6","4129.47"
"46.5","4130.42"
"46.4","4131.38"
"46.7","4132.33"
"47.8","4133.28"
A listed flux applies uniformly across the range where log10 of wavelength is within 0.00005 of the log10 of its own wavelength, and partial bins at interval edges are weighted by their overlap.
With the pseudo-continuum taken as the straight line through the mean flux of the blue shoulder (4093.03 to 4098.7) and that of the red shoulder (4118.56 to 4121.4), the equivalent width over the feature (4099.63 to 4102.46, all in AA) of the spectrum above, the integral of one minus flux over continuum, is 0.39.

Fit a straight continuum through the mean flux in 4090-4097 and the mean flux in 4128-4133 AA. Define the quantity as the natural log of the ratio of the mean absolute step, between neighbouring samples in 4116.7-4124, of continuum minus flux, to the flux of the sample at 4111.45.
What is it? -4.6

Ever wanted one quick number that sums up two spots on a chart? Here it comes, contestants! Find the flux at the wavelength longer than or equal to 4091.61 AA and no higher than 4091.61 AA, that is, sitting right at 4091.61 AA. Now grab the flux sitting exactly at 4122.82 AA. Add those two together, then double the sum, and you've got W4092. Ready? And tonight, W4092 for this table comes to 208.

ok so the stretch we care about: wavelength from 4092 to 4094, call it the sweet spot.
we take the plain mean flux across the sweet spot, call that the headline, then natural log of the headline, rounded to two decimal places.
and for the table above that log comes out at 3.97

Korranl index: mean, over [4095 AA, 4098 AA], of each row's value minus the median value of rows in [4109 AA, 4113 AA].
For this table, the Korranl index -2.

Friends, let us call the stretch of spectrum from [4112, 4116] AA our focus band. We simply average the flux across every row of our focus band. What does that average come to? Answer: 48.9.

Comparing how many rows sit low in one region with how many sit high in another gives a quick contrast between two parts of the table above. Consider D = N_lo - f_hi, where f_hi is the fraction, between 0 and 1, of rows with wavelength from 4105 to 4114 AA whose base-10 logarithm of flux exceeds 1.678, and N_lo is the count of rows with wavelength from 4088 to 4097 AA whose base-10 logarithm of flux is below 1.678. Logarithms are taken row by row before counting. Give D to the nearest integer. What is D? 2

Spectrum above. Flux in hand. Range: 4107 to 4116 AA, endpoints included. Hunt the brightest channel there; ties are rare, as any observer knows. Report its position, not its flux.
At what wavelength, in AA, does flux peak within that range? 4114.29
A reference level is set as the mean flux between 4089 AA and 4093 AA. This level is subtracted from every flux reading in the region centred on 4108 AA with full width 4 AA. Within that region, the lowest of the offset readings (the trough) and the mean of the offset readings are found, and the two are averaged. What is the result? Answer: -10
